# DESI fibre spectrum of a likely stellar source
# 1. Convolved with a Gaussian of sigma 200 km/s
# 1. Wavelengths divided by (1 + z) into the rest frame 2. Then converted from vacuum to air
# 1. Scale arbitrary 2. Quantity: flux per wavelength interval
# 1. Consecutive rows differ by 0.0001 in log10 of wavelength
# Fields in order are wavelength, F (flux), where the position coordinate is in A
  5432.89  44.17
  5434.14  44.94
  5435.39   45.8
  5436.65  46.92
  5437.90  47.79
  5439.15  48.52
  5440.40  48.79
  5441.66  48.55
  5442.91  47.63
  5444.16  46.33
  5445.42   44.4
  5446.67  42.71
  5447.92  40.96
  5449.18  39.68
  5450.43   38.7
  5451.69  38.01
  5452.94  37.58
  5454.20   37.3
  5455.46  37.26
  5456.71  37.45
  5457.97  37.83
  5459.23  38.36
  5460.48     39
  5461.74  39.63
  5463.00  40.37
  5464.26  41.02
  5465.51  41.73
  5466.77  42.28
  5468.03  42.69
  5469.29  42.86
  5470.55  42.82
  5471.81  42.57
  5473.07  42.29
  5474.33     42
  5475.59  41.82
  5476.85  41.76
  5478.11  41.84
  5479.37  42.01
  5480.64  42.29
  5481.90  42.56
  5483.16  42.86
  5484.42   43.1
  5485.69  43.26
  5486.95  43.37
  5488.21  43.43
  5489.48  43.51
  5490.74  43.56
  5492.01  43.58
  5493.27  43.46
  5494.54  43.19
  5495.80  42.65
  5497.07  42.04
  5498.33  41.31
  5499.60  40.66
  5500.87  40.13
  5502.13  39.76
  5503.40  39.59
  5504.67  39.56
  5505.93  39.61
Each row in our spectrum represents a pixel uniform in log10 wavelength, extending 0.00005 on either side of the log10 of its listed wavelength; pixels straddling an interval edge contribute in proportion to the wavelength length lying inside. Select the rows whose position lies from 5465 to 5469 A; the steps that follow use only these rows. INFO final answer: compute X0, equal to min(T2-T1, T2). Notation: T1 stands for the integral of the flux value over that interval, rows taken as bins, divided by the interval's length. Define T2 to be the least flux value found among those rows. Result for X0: -0.5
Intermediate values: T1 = 42.3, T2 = 41.73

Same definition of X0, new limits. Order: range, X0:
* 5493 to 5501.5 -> -1.7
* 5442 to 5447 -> -2.9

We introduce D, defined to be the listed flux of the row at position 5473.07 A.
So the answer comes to 42.29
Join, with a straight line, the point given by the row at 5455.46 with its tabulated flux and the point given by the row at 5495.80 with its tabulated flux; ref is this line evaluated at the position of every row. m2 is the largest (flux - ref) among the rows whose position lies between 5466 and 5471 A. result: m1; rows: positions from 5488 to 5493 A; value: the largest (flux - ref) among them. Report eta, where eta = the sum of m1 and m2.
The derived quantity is 5.5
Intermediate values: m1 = 2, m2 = 3.8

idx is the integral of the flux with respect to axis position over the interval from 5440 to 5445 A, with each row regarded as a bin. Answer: 238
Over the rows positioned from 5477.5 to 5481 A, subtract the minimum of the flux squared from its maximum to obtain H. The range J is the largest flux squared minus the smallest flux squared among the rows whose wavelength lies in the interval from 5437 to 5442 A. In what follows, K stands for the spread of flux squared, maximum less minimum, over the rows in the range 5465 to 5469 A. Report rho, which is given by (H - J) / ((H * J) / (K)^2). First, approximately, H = 38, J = 97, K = 81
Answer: -105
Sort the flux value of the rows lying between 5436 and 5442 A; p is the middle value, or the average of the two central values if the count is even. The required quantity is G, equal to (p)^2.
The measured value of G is 2354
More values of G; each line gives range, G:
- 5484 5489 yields 1876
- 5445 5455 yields 1536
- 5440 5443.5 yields 2357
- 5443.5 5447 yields 1971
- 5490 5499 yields 1865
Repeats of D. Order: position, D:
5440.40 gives 48.79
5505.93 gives 39.61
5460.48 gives 39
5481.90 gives 42.56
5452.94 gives 37.58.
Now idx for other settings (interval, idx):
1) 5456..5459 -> 113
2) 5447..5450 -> 122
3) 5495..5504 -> 368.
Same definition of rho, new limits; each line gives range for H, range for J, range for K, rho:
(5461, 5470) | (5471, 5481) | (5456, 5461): 153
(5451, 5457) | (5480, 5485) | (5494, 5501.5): -212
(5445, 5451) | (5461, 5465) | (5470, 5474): 14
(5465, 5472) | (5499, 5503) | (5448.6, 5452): 56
